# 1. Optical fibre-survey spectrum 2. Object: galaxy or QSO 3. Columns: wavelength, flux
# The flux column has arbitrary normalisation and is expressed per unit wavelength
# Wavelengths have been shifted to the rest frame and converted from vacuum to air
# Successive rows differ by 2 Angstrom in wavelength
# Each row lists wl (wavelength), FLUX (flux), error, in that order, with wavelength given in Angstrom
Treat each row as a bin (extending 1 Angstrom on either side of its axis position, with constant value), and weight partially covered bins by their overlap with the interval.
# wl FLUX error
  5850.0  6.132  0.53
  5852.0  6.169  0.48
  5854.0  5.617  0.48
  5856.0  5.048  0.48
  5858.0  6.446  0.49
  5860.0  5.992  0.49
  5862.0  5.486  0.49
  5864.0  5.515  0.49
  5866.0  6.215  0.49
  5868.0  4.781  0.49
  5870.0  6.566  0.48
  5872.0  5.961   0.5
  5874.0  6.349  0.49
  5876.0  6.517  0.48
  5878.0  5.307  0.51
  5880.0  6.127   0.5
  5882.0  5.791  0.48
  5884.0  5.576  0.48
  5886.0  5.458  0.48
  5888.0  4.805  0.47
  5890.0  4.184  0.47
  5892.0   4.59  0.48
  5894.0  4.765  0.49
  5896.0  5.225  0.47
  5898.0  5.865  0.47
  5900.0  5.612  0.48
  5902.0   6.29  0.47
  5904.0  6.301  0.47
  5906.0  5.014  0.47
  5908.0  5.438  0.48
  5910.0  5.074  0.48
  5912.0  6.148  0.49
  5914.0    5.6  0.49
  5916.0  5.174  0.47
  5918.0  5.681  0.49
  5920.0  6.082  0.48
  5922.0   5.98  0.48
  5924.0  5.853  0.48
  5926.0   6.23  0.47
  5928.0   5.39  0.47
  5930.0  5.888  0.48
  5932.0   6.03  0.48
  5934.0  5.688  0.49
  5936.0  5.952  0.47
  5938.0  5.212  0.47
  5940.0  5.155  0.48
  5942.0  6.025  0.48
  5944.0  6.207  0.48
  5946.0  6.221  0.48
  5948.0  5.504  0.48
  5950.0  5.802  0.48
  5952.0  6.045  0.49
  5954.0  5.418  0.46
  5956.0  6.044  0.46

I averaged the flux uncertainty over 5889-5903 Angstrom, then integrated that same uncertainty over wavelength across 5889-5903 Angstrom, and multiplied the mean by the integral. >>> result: 3.17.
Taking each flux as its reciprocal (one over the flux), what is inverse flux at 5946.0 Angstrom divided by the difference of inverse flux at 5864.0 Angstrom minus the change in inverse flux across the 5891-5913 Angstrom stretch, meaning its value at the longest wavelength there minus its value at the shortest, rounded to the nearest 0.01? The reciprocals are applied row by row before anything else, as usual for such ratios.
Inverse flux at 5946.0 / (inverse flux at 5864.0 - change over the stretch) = 0.68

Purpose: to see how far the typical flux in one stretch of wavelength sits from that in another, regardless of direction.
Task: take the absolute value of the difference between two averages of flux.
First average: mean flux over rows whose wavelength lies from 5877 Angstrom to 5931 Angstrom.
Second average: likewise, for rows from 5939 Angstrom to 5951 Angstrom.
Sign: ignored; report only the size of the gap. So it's 0.284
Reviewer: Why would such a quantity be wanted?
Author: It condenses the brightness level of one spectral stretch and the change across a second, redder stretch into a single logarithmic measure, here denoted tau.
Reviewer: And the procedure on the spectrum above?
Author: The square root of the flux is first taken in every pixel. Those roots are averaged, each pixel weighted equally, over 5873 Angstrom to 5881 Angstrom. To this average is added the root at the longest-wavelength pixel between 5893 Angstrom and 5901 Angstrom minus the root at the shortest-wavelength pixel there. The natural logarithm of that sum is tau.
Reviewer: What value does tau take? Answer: 0.97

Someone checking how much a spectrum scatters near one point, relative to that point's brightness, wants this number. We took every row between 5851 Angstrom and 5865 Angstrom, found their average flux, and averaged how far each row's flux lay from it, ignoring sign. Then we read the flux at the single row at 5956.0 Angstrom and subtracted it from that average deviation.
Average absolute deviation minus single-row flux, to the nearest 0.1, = -5.7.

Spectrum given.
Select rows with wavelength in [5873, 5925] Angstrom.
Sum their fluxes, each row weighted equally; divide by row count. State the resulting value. 5.6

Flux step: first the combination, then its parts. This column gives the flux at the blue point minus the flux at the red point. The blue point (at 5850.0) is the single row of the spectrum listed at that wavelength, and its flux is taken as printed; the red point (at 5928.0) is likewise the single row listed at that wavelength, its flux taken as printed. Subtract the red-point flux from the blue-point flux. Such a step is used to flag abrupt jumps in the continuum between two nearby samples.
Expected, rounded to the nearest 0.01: 0.74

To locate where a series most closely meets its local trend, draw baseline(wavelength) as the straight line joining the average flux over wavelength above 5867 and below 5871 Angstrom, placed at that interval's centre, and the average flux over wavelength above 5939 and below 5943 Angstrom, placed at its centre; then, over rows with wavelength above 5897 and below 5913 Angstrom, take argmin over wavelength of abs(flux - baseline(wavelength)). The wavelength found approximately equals 5900.0 Angstrom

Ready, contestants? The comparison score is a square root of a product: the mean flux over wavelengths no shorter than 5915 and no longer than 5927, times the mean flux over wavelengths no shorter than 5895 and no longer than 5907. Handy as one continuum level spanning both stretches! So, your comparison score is 5.78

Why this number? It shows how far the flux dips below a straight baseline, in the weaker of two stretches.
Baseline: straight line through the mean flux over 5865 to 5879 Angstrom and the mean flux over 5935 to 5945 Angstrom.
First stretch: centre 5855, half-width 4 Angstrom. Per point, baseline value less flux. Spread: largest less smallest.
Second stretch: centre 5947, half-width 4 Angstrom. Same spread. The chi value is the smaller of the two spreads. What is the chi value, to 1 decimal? 0.7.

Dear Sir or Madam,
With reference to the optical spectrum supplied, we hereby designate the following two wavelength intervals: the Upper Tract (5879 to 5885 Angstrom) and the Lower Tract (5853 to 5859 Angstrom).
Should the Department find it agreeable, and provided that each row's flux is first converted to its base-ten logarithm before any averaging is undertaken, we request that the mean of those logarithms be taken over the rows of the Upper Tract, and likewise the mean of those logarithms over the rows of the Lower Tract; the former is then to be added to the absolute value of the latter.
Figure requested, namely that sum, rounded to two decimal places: 1.52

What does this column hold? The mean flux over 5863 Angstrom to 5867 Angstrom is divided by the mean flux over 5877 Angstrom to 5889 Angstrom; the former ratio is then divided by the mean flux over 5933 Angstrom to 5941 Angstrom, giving 0.19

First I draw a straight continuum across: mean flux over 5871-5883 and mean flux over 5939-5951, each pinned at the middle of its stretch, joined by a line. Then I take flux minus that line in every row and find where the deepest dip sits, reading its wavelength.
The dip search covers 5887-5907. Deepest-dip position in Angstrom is 5890.0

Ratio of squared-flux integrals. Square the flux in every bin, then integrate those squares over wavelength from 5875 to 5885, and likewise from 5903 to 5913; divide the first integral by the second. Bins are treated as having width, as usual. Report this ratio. 1.09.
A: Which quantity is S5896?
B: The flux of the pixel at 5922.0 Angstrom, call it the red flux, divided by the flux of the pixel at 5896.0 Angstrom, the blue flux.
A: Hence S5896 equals 1.14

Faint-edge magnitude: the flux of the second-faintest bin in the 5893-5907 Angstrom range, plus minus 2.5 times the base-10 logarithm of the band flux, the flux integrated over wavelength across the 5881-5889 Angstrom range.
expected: 0.92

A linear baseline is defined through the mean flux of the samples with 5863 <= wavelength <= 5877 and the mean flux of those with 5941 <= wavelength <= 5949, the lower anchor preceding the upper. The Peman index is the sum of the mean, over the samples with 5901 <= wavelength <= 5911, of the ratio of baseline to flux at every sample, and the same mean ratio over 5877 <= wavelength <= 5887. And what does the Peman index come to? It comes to 2.14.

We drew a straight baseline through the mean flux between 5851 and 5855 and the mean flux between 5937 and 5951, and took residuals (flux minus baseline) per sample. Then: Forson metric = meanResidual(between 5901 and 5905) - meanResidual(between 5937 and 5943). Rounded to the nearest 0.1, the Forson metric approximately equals 0.8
